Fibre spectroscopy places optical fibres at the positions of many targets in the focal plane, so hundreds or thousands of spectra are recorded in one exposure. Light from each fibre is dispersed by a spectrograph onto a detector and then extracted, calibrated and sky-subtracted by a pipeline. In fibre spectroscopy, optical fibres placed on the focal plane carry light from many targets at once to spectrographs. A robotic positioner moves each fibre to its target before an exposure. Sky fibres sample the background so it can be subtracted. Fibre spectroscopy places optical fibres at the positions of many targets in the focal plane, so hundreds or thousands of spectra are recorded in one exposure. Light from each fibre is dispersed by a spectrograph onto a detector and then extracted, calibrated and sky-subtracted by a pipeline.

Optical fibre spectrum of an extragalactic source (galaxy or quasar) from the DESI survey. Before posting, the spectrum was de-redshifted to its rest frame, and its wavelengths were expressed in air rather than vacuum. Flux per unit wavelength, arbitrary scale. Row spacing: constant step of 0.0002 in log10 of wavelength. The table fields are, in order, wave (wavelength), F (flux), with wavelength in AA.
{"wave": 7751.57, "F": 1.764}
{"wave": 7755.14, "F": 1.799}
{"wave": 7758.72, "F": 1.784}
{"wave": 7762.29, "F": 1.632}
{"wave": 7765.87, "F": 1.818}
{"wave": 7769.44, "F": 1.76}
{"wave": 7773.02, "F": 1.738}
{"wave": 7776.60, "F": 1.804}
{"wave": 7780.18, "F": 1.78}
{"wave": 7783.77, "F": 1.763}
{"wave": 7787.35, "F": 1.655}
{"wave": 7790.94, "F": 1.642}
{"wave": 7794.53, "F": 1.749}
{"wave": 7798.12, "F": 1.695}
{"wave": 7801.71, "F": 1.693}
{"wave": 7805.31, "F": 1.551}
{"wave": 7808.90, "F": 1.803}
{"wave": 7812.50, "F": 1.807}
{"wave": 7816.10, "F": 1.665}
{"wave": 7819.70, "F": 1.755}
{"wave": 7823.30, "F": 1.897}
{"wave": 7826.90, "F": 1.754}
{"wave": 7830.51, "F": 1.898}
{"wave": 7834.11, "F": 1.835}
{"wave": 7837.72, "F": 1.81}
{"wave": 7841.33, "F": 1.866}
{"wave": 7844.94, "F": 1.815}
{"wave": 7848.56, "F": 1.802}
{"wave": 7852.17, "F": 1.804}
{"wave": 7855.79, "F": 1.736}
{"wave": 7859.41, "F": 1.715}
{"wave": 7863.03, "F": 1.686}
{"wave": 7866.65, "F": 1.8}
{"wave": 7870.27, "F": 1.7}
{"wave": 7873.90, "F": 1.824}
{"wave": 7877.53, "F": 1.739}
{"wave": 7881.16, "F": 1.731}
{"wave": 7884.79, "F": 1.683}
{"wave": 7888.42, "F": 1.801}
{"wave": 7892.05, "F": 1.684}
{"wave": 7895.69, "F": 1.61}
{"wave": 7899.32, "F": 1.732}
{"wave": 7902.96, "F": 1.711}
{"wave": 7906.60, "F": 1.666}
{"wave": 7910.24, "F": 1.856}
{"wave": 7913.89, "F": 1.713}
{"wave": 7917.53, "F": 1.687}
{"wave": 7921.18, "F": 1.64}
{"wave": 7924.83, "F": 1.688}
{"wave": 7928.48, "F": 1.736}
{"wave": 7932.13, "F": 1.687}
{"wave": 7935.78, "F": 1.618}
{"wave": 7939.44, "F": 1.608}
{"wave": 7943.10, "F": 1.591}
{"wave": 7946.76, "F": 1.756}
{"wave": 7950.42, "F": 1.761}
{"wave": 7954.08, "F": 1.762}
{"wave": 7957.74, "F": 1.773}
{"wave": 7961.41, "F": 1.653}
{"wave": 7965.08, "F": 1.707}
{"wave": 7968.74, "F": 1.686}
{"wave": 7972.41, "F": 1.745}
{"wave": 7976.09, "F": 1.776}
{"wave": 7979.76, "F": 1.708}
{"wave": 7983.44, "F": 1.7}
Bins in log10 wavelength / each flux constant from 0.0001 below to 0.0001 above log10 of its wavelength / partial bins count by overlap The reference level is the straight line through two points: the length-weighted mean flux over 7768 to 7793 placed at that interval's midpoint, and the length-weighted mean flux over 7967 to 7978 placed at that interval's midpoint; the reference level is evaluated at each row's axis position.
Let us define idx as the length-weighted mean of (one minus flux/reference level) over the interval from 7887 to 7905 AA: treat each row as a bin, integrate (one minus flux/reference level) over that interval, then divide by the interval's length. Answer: 0.02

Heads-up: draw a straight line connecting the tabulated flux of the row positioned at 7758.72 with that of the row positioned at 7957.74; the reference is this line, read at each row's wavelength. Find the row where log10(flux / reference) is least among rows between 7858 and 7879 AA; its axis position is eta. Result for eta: 7863.03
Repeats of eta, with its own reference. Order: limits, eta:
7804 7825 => 7805.31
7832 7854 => 7848.56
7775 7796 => 7790.94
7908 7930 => 7921.18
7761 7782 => 7762.29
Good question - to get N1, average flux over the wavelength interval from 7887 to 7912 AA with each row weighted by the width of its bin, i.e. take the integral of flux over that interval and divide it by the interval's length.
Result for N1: 1.72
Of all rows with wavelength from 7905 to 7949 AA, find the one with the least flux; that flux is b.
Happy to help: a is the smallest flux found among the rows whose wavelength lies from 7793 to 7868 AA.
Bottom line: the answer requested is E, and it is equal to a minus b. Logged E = -0.04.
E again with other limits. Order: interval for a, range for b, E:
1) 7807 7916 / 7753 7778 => -0.02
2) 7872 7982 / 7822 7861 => -0.12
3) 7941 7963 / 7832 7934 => -0.02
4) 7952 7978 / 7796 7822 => 0.10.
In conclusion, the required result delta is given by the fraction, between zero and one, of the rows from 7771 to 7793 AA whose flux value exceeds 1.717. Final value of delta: 0.7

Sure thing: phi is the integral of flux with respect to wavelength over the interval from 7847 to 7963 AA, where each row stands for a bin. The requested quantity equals 199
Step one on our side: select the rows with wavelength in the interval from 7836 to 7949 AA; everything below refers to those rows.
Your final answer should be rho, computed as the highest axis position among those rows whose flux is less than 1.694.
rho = 7943.10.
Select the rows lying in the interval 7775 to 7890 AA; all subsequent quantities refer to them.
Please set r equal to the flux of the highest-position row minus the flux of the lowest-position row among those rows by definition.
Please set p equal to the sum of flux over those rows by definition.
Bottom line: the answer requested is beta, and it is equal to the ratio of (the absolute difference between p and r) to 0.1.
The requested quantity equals 563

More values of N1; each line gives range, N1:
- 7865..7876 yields 1.77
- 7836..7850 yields 1.82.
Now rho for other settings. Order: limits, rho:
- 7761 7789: 7787.35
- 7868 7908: 7906.60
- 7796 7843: 7816.10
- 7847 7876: 7863.03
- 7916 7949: 7943.10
